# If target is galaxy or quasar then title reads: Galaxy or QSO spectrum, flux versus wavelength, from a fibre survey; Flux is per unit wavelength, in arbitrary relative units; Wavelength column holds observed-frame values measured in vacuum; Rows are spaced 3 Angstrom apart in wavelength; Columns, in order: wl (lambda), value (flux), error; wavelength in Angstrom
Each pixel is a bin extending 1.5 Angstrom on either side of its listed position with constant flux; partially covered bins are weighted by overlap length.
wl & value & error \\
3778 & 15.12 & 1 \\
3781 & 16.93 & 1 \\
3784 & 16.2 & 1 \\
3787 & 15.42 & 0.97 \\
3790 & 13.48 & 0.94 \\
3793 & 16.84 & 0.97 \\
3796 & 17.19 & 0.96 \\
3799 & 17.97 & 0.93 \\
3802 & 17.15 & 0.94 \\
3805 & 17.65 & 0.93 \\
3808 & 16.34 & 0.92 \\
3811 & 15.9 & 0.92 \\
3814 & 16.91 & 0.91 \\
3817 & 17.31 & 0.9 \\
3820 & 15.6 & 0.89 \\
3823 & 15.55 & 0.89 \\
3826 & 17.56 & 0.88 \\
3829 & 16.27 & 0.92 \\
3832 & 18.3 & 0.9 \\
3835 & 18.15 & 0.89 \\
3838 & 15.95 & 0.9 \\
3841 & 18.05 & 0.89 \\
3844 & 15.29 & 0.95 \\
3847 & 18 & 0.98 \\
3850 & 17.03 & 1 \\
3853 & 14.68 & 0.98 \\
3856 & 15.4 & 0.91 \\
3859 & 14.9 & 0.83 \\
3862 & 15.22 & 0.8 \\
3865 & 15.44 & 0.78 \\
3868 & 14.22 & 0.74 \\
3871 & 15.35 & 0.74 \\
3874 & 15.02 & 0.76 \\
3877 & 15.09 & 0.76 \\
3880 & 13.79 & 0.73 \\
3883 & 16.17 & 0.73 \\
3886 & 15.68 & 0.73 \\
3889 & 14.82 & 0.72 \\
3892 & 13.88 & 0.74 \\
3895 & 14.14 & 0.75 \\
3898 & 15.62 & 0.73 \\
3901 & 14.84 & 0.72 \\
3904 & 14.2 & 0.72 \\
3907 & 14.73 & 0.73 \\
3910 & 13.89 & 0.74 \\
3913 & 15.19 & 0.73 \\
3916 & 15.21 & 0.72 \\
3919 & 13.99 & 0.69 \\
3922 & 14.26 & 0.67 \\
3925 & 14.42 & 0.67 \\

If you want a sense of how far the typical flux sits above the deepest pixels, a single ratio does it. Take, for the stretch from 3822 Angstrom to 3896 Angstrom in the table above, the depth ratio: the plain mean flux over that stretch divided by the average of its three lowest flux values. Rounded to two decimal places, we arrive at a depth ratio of 1.13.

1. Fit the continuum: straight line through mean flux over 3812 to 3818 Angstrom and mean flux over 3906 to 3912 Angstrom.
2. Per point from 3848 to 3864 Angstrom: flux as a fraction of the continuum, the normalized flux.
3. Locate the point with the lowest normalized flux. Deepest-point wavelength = 3853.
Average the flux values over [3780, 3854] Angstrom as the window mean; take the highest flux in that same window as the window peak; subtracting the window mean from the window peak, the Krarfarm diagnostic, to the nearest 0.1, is 1.7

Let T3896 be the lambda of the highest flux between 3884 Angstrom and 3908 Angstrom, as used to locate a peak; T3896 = 3886 Angstrom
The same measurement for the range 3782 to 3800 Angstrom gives 3799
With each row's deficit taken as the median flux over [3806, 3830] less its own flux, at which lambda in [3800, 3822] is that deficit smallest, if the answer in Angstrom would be 3805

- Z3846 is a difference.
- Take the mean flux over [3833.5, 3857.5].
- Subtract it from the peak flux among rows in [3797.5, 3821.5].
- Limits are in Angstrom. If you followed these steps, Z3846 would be 1.4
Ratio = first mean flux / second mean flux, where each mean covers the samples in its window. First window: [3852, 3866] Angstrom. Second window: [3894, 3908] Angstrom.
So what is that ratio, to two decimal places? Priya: 1.03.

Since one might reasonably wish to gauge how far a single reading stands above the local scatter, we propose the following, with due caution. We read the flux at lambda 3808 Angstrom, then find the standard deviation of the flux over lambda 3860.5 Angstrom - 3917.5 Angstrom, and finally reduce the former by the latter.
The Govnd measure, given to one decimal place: 15.7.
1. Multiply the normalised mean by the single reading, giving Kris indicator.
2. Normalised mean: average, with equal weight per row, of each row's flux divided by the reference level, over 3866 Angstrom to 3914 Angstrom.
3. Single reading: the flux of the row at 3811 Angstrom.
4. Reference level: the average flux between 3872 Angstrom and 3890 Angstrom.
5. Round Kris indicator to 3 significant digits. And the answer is 15.6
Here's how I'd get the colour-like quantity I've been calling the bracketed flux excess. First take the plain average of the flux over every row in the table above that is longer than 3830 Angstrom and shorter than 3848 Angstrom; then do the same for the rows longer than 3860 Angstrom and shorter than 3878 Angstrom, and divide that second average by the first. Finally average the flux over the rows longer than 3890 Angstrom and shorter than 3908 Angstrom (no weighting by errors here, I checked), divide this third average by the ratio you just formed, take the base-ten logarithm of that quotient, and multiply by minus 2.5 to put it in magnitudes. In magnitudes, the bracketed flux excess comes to -3.06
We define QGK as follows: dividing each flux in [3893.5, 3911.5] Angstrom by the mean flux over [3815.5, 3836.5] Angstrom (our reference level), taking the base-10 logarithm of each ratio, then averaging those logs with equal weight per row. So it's -0.07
